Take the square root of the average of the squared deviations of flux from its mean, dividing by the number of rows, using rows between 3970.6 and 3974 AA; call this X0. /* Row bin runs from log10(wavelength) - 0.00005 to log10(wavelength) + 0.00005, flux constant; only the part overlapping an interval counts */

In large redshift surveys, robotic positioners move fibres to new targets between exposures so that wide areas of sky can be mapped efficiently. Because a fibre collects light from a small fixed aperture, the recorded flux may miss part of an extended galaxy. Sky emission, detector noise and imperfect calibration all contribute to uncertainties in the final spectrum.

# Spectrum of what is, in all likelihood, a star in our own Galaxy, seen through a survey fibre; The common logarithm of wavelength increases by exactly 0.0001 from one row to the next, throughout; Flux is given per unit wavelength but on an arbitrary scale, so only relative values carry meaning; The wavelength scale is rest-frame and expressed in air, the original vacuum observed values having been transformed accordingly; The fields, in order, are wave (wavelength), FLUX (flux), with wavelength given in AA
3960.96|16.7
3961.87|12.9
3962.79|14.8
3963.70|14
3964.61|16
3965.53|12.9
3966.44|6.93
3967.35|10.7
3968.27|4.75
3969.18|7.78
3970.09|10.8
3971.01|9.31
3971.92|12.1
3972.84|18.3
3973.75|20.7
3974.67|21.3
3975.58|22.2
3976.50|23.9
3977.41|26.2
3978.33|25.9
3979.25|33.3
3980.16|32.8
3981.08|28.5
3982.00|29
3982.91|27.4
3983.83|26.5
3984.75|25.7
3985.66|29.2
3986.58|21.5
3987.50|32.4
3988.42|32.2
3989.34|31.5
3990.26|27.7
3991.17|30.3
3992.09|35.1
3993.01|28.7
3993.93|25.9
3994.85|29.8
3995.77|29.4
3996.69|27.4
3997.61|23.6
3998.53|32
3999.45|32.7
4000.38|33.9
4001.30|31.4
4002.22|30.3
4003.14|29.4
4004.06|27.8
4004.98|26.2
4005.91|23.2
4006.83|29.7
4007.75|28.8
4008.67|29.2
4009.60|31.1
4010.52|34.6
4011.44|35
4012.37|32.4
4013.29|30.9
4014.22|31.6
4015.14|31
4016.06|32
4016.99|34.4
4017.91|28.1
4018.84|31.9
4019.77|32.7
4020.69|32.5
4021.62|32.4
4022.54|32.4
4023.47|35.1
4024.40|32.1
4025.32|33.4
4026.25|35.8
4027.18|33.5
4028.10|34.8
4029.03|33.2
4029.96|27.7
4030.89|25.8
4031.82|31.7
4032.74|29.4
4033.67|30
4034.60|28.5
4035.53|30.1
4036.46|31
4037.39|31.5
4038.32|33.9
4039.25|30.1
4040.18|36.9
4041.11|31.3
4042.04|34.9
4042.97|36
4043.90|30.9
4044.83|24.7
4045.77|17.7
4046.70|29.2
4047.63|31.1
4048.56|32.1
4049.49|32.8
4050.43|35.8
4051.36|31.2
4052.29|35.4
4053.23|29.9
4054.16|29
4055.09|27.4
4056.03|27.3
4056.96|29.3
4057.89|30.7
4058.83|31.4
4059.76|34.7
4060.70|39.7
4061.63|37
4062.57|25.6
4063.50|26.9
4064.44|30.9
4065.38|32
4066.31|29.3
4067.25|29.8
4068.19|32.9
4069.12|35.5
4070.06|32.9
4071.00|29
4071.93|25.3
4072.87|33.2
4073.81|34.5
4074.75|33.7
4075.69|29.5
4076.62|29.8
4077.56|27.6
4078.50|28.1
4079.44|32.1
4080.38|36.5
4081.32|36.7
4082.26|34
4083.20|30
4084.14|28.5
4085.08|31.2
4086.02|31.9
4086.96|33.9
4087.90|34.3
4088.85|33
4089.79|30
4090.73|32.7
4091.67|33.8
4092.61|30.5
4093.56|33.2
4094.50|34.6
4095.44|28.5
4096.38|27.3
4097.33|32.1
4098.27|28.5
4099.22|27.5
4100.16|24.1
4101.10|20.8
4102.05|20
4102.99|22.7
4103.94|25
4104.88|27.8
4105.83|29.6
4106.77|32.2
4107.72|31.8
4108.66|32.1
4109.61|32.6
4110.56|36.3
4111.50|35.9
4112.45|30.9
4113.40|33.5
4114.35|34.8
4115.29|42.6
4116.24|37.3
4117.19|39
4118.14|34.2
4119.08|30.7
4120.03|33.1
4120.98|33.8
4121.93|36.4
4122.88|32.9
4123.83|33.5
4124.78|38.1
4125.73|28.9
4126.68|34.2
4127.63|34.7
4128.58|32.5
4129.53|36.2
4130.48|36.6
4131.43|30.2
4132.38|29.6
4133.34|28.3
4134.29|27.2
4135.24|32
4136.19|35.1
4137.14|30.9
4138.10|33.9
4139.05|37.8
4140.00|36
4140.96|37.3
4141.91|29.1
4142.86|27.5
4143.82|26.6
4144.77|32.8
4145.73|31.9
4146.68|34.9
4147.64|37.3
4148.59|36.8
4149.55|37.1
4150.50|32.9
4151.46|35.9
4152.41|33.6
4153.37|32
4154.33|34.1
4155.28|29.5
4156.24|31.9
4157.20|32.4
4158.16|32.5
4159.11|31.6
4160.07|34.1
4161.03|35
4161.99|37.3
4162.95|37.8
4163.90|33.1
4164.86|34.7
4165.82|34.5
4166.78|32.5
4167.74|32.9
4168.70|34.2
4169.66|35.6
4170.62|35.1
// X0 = 4.6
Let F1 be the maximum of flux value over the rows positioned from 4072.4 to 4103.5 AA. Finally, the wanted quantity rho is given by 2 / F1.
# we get 0.054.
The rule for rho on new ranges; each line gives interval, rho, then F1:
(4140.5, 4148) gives 0.054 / 37.3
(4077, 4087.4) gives 0.054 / 36.7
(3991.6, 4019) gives 0.057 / 35.1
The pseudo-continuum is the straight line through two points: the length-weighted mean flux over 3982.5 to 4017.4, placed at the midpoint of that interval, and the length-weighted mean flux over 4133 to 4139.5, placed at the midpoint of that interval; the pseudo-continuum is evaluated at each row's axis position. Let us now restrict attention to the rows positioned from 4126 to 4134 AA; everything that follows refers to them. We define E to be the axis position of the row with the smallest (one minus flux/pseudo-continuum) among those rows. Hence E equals 4130.48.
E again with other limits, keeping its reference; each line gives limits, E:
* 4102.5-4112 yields 4110.56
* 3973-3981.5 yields 3979.25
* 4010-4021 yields 4011.44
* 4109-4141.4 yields 4115.29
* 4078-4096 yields 4081.32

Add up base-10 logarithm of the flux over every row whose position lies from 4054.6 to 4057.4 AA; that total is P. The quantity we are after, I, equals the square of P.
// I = 18.8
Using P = 4.34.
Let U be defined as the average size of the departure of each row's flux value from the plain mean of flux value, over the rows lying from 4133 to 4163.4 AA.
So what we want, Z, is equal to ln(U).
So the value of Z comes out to 1.0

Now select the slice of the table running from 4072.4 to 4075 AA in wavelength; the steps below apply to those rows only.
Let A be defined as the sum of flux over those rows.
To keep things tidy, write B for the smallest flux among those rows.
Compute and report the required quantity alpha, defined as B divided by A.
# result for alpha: 0.33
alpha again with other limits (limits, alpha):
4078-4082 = 0.21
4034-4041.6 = 0.11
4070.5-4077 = 0.12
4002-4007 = 0.14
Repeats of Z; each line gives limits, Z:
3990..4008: 0.8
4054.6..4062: 1.3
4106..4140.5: 0.9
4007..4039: 0.6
